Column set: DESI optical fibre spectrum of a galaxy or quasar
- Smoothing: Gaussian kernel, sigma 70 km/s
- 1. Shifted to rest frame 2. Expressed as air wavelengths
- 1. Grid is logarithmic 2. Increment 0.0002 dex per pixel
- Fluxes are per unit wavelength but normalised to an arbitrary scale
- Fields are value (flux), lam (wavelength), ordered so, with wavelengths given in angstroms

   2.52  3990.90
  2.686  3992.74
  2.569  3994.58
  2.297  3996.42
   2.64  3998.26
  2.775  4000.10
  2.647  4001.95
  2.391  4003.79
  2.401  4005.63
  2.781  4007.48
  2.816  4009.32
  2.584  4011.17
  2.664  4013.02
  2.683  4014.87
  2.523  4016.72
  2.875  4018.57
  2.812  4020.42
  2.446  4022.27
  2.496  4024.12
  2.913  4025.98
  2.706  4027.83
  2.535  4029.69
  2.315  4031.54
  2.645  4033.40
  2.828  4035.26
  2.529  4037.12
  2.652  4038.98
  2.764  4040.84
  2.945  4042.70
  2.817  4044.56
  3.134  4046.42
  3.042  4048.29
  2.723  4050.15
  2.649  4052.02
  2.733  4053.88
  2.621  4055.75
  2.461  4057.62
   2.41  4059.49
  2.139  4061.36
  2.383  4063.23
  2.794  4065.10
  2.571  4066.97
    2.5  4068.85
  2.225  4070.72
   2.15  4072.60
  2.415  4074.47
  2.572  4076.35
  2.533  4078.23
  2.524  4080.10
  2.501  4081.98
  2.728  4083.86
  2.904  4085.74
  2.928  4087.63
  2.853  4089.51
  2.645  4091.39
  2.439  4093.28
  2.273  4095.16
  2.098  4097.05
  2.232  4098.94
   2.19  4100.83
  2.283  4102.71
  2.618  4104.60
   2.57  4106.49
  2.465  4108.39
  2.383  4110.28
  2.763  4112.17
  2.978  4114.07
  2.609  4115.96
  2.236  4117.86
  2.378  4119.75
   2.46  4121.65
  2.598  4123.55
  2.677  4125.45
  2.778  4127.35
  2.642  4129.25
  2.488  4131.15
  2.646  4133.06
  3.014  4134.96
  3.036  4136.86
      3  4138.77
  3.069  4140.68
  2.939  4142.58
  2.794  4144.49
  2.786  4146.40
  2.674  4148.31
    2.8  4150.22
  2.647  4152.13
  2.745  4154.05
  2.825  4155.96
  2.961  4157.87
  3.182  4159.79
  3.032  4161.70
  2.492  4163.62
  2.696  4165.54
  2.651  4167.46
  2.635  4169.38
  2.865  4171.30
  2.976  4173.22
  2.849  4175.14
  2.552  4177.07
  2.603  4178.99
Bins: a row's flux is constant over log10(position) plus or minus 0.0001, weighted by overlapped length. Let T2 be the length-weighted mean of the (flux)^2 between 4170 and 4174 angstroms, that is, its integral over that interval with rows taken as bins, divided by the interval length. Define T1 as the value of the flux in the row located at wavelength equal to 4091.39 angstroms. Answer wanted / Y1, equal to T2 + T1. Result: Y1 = 11.0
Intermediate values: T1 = 2.645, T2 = 8.4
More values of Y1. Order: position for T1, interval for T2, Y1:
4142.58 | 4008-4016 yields 10.2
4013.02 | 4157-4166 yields 11.0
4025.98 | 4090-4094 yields 9.6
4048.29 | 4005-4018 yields 10.1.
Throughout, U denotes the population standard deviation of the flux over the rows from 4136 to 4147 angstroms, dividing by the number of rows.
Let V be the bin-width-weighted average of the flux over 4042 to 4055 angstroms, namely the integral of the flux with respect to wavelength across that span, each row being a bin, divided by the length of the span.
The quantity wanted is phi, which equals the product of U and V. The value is 0.32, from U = 0.11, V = 2.86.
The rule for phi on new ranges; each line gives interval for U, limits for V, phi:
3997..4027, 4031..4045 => 0.44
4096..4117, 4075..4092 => 0.68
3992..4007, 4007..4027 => 0.42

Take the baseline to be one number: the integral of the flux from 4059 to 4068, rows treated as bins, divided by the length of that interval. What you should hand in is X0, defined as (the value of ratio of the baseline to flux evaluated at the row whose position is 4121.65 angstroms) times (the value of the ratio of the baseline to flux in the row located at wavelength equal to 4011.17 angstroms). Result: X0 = 0.95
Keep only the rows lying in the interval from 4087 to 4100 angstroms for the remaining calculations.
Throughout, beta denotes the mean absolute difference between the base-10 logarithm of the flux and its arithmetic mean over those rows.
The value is 0.046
